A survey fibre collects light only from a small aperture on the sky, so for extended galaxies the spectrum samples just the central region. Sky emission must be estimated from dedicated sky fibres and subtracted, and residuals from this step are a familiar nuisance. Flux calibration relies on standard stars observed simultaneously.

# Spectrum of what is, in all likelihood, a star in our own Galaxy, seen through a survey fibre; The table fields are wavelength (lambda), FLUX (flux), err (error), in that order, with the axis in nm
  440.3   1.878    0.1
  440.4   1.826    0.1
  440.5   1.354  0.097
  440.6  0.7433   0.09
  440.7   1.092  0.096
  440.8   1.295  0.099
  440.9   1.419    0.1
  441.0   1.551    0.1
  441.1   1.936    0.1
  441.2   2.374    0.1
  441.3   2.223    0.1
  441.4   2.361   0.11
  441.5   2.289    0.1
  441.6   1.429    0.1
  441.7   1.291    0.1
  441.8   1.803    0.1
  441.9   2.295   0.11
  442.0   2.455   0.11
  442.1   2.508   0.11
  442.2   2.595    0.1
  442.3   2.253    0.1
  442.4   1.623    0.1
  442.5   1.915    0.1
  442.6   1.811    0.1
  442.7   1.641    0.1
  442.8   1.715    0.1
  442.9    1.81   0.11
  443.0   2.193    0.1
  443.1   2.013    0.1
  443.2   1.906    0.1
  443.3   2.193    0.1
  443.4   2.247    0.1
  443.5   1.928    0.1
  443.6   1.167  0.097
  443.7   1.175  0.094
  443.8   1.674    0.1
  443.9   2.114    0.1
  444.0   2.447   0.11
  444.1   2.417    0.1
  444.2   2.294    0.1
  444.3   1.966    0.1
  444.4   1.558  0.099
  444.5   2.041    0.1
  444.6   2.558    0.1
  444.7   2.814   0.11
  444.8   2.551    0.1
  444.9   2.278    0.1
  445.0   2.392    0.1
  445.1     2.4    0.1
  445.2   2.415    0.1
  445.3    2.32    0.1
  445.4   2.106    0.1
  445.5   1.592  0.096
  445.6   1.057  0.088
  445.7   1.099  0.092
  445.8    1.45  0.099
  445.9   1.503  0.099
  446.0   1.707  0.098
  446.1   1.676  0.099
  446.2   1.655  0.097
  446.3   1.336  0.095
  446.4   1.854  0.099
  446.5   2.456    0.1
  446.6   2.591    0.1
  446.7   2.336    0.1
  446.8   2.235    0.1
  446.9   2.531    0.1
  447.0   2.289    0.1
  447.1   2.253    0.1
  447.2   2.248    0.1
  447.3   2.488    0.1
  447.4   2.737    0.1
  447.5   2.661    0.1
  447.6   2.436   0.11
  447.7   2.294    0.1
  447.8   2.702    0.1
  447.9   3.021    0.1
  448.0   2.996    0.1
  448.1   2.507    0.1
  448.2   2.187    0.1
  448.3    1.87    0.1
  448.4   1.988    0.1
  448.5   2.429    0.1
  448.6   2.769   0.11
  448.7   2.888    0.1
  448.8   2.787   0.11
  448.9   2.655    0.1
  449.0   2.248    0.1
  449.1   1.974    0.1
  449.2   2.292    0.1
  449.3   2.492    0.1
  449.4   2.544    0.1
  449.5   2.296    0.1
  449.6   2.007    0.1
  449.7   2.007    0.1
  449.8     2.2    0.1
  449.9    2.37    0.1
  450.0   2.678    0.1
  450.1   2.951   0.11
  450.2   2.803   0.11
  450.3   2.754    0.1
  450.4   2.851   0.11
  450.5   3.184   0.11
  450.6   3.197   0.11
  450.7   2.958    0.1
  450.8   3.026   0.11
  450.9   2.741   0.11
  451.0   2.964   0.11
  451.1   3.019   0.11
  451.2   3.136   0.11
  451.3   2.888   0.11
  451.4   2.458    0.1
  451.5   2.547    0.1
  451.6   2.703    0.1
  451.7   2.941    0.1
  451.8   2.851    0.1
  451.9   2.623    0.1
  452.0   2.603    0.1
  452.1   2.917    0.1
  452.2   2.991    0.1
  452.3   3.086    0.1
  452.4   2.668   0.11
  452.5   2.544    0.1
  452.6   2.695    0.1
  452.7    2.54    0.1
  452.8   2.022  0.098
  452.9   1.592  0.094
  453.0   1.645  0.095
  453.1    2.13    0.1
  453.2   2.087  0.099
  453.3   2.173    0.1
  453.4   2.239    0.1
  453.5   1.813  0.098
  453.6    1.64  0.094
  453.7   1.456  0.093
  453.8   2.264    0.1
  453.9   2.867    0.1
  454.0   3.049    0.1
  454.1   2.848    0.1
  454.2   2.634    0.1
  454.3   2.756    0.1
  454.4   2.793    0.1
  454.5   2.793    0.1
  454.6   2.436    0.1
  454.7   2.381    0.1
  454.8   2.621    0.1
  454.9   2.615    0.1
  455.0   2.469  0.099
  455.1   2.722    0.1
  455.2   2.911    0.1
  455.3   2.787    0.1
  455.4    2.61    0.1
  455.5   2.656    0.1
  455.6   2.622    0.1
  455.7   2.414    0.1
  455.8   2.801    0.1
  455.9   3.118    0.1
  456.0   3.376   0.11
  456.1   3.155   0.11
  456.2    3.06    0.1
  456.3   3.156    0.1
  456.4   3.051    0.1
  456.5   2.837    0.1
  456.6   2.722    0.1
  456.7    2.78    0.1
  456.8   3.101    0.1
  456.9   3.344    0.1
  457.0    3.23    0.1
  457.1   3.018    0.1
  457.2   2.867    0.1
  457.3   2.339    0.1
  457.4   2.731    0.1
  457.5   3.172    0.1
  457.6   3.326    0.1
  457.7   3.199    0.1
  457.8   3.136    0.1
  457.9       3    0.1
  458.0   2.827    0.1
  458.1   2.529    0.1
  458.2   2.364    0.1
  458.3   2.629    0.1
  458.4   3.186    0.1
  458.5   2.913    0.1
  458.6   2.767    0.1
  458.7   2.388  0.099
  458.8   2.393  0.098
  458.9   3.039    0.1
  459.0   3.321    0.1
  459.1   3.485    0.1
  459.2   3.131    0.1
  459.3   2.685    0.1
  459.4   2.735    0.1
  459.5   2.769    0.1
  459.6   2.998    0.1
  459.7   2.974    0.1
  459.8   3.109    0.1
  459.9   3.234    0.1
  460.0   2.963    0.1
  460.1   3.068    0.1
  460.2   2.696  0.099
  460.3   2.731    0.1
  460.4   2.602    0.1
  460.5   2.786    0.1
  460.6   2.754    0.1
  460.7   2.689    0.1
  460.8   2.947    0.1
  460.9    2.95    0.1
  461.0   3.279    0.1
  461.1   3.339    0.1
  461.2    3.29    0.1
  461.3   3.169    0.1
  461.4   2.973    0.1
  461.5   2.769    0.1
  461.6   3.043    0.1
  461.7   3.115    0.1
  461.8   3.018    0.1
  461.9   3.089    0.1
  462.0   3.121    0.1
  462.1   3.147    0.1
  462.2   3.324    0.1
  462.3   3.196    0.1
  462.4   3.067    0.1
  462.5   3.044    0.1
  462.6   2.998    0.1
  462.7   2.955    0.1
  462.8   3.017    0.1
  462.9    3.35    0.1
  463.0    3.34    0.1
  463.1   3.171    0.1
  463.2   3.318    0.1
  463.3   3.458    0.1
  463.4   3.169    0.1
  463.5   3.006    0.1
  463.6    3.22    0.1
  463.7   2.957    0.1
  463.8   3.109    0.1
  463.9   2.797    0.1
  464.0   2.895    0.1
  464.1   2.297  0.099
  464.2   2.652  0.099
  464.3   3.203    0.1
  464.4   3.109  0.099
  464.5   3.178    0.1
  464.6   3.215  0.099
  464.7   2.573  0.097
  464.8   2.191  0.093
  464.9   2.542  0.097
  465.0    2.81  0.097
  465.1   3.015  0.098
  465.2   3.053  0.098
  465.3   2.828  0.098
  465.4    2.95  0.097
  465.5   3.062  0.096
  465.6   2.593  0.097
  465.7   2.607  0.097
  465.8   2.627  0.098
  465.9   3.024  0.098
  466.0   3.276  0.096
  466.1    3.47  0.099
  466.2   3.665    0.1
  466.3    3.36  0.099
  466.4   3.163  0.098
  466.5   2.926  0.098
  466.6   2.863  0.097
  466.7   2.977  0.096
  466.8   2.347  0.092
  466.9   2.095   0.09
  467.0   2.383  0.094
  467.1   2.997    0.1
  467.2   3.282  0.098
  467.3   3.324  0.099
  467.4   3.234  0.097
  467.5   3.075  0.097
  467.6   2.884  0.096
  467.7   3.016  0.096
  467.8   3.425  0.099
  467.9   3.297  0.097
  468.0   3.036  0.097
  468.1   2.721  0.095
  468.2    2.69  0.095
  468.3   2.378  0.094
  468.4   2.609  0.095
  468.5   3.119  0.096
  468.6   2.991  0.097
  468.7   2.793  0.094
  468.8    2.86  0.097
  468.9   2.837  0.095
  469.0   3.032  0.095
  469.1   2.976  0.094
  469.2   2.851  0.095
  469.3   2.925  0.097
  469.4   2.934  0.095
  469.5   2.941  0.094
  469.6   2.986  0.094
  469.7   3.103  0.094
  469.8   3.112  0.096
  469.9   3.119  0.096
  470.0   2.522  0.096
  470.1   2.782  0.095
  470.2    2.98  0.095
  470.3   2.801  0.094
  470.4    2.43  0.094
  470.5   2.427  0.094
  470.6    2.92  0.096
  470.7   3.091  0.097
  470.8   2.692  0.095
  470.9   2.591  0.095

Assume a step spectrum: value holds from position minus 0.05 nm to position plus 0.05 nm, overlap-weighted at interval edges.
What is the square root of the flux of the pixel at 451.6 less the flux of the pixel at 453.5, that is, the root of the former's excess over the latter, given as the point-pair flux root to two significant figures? 0.94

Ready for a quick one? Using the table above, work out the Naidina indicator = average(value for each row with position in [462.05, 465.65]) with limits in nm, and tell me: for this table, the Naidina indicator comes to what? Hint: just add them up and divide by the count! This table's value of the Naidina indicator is 2.99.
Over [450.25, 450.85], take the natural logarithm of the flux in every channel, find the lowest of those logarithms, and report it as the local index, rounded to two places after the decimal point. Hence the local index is 1.01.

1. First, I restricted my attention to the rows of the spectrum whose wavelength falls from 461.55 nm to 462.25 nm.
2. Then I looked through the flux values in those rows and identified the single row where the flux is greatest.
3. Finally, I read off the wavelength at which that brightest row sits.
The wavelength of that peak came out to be 462.2 nm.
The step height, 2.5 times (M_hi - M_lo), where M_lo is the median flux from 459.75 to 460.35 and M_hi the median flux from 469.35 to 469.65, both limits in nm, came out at -0.19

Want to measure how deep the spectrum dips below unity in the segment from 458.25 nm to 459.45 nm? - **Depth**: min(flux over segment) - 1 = 1.4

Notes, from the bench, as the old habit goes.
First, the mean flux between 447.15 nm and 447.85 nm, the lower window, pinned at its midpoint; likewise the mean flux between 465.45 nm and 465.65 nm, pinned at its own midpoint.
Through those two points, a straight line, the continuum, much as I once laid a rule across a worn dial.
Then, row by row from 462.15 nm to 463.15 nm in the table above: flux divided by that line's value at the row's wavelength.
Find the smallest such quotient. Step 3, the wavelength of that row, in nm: 462.7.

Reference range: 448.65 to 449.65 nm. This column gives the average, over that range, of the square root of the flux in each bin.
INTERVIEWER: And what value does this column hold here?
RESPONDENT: 1.55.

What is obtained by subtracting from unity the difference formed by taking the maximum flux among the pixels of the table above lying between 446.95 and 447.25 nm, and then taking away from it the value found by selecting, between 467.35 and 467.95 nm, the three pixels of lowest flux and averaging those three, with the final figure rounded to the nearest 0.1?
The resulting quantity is 1.7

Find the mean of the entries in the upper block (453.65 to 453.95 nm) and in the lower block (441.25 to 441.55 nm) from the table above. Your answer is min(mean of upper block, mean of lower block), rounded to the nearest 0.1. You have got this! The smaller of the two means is 2.2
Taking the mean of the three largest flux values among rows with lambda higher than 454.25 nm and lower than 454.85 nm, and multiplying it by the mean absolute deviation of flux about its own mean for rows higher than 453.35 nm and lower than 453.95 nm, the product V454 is 1.1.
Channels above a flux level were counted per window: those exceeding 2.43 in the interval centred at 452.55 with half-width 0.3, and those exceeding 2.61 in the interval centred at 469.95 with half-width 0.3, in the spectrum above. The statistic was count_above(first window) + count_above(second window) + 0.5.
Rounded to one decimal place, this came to 10.5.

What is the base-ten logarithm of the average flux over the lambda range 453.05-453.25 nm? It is 0.32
